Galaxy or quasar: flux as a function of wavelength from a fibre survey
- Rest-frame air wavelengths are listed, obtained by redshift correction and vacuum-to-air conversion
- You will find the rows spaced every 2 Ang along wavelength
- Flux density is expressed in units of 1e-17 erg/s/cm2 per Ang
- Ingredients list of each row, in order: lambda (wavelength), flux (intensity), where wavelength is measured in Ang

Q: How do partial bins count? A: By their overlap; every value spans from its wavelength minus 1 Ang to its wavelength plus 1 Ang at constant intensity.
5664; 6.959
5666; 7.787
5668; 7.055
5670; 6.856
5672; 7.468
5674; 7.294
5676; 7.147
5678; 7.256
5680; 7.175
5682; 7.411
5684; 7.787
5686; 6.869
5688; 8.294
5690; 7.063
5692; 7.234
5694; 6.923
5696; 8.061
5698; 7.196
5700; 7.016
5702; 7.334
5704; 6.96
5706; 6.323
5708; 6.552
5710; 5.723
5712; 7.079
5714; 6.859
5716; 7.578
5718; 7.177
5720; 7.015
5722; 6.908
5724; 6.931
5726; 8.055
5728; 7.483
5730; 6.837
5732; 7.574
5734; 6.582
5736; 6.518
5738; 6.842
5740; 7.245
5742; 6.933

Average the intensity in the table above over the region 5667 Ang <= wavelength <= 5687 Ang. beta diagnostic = 7.2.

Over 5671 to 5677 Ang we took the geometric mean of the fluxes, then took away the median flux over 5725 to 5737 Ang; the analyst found 0.14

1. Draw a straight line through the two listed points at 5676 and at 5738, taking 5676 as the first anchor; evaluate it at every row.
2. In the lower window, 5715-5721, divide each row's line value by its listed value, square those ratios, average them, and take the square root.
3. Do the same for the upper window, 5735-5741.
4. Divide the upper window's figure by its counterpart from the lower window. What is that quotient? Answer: 1.04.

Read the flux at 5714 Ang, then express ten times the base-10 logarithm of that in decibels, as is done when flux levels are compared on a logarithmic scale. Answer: 8.4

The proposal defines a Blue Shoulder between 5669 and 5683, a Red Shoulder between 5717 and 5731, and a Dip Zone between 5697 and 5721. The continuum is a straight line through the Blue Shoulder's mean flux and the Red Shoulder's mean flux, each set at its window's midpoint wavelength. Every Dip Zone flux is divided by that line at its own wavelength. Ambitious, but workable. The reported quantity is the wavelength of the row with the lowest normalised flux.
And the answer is 5710 Ang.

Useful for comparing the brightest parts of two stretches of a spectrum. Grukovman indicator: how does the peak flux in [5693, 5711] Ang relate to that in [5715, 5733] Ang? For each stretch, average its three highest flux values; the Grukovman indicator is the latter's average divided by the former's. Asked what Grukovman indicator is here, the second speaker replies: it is 1.03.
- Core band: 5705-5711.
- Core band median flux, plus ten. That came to 16.32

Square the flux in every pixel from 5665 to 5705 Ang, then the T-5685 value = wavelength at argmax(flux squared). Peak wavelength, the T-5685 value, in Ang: 5688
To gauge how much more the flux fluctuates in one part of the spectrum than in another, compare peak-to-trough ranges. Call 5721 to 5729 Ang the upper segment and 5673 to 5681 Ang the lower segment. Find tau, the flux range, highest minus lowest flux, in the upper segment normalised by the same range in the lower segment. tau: 7.80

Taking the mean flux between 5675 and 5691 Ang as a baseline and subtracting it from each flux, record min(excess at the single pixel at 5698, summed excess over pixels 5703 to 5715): -4.8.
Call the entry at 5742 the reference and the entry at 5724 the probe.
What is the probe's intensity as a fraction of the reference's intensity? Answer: 1.000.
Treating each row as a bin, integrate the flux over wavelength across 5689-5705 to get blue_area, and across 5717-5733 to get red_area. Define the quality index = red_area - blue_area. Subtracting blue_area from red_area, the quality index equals 0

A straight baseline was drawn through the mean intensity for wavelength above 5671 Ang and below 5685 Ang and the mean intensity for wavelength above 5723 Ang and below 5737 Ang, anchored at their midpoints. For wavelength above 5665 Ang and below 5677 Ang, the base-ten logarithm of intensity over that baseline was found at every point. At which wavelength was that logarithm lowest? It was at 5670 Ang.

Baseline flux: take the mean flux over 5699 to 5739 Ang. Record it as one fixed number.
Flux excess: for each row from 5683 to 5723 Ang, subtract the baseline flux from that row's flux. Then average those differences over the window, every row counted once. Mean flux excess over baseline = 0.130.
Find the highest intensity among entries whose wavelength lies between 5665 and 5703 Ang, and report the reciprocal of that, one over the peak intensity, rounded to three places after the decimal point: 0.121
